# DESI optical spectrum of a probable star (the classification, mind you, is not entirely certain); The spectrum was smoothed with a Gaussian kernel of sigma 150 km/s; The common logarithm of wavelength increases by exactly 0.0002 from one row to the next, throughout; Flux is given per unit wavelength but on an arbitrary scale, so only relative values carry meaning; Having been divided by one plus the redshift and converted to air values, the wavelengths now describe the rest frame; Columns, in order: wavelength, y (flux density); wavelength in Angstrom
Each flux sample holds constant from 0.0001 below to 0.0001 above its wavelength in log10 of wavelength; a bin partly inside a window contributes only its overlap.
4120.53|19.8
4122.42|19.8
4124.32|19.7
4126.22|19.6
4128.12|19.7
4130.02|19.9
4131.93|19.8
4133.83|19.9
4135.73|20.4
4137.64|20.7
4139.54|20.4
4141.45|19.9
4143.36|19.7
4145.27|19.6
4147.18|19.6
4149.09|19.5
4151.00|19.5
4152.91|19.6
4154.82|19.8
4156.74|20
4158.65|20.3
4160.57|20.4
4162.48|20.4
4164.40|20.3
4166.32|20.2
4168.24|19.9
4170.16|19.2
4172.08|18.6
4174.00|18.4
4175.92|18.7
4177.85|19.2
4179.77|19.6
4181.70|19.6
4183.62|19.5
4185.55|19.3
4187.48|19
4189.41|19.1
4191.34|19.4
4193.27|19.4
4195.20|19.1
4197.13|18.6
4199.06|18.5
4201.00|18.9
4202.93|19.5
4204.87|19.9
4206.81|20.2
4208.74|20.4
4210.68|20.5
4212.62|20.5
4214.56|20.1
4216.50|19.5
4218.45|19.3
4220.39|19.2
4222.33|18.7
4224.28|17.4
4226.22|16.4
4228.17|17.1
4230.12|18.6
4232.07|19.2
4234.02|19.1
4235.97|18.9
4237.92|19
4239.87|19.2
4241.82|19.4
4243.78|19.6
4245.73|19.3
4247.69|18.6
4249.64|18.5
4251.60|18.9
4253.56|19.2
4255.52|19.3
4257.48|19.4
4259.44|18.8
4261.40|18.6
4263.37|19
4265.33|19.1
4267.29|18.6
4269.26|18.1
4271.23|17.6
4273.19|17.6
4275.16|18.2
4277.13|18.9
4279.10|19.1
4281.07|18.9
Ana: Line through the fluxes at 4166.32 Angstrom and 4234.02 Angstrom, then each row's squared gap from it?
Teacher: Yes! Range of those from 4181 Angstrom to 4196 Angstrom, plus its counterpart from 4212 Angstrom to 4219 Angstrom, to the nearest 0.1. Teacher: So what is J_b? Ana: 1.7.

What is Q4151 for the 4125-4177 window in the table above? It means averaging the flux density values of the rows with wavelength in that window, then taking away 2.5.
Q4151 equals 17.3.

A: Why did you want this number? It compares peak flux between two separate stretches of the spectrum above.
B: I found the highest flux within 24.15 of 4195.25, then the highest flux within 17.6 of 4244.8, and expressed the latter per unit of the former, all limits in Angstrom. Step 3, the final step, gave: 0.956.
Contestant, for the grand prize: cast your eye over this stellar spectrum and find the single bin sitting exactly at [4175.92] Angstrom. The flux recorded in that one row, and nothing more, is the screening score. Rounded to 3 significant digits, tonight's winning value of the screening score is 18.7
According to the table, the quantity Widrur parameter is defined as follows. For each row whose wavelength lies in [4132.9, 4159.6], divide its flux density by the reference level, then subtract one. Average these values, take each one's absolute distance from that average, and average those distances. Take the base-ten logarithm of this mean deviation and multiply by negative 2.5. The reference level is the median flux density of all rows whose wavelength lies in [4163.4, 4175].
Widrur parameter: 4.49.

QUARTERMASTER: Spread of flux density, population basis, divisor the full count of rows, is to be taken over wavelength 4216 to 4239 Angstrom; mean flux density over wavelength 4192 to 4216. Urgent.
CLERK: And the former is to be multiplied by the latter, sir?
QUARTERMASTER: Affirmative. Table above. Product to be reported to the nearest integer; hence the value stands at 19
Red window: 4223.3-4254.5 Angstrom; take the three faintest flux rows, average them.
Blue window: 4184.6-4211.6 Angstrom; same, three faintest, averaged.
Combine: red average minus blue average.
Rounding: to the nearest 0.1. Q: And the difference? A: -1.7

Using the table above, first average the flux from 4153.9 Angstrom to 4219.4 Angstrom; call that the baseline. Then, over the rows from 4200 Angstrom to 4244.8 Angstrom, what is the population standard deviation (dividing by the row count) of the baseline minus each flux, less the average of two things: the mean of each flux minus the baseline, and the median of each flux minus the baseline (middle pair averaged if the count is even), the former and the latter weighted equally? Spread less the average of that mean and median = 1.41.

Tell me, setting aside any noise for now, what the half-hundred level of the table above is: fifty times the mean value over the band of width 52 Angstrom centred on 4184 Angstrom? 973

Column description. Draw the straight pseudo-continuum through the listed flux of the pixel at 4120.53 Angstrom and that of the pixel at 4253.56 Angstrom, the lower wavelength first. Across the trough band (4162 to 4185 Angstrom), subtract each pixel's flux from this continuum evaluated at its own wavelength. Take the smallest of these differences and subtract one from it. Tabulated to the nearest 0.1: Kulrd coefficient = -1.8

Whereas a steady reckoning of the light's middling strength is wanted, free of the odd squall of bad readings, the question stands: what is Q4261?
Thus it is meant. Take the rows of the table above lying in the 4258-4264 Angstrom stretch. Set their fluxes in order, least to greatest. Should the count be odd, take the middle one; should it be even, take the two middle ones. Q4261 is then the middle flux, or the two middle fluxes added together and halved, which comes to 18.8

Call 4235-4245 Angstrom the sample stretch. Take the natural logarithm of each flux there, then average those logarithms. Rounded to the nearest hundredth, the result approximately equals 2.96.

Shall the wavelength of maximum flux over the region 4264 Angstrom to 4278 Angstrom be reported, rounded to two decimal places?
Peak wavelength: 4265.33 Angstrom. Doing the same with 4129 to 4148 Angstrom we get 4137.64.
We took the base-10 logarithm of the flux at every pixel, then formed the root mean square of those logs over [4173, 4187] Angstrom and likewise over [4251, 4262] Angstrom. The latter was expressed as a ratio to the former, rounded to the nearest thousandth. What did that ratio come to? 0.997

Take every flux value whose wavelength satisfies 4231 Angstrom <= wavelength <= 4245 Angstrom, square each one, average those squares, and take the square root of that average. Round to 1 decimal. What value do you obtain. 19.2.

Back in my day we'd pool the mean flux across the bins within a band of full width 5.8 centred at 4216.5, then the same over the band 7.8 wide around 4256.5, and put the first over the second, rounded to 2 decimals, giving 1.02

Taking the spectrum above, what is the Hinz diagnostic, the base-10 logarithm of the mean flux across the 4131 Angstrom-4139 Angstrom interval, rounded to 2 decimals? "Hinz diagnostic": 1.31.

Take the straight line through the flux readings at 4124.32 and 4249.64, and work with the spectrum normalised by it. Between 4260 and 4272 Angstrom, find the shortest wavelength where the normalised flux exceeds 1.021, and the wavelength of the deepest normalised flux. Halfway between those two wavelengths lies 4267.3 Angstrom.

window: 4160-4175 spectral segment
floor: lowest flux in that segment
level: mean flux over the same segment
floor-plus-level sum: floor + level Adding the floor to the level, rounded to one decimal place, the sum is 38.1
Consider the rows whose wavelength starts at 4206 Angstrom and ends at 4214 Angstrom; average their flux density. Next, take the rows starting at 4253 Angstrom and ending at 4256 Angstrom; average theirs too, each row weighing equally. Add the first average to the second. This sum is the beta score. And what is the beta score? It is 39.65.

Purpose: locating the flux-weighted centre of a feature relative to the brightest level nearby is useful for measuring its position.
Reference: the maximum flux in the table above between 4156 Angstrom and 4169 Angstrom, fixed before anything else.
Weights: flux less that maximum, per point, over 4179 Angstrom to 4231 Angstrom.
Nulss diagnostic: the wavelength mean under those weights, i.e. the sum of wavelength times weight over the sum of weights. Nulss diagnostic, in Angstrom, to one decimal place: 4209.3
